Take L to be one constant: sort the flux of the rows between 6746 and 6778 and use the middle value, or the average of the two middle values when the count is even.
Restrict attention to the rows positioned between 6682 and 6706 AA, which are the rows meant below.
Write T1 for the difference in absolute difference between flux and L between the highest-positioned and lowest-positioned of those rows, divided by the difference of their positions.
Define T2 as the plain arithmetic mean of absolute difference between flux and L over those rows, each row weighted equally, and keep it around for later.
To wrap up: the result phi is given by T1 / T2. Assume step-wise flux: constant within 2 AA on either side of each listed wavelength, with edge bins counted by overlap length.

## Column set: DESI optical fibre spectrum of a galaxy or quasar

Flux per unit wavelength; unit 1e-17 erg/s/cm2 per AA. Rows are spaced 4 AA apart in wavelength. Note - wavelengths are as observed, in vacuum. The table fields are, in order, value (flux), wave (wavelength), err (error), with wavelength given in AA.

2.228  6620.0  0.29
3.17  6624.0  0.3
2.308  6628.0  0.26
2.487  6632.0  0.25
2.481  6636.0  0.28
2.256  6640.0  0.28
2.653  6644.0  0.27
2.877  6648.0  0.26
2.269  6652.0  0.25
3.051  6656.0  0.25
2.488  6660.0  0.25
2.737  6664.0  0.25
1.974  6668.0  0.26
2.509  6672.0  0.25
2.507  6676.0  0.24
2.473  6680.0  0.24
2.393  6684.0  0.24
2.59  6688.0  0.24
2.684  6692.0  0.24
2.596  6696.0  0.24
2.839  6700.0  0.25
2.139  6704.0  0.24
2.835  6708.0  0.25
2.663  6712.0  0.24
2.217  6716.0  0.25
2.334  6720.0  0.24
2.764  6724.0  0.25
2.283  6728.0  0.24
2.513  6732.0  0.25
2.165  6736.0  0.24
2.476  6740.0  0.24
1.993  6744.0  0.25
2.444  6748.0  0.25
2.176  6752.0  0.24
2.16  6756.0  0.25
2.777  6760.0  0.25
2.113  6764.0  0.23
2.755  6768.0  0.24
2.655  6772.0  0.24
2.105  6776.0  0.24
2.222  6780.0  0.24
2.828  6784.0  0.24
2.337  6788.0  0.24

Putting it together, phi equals 0.02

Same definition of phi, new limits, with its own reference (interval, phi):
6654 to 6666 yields -0.09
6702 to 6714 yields 0.07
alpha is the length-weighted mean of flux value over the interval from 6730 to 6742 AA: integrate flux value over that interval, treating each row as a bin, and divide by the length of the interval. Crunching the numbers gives 2.38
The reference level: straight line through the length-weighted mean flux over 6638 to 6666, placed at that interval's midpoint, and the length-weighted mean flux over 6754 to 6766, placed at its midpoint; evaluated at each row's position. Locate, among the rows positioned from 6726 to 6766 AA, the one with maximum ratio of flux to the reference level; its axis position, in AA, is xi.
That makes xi 6760.0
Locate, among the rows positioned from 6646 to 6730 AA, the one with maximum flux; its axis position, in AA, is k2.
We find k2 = 6656.0 AA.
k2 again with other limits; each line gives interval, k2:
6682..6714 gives 6700.0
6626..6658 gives 6656.0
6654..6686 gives 6656.0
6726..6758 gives 6732.0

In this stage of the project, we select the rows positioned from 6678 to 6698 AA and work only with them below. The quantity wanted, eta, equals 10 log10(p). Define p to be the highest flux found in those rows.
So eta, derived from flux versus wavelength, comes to 4.29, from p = 2.684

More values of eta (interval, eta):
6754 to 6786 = 4.51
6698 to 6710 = 4.53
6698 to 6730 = 4.53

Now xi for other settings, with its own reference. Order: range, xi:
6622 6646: 6624.0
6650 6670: 6656.0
